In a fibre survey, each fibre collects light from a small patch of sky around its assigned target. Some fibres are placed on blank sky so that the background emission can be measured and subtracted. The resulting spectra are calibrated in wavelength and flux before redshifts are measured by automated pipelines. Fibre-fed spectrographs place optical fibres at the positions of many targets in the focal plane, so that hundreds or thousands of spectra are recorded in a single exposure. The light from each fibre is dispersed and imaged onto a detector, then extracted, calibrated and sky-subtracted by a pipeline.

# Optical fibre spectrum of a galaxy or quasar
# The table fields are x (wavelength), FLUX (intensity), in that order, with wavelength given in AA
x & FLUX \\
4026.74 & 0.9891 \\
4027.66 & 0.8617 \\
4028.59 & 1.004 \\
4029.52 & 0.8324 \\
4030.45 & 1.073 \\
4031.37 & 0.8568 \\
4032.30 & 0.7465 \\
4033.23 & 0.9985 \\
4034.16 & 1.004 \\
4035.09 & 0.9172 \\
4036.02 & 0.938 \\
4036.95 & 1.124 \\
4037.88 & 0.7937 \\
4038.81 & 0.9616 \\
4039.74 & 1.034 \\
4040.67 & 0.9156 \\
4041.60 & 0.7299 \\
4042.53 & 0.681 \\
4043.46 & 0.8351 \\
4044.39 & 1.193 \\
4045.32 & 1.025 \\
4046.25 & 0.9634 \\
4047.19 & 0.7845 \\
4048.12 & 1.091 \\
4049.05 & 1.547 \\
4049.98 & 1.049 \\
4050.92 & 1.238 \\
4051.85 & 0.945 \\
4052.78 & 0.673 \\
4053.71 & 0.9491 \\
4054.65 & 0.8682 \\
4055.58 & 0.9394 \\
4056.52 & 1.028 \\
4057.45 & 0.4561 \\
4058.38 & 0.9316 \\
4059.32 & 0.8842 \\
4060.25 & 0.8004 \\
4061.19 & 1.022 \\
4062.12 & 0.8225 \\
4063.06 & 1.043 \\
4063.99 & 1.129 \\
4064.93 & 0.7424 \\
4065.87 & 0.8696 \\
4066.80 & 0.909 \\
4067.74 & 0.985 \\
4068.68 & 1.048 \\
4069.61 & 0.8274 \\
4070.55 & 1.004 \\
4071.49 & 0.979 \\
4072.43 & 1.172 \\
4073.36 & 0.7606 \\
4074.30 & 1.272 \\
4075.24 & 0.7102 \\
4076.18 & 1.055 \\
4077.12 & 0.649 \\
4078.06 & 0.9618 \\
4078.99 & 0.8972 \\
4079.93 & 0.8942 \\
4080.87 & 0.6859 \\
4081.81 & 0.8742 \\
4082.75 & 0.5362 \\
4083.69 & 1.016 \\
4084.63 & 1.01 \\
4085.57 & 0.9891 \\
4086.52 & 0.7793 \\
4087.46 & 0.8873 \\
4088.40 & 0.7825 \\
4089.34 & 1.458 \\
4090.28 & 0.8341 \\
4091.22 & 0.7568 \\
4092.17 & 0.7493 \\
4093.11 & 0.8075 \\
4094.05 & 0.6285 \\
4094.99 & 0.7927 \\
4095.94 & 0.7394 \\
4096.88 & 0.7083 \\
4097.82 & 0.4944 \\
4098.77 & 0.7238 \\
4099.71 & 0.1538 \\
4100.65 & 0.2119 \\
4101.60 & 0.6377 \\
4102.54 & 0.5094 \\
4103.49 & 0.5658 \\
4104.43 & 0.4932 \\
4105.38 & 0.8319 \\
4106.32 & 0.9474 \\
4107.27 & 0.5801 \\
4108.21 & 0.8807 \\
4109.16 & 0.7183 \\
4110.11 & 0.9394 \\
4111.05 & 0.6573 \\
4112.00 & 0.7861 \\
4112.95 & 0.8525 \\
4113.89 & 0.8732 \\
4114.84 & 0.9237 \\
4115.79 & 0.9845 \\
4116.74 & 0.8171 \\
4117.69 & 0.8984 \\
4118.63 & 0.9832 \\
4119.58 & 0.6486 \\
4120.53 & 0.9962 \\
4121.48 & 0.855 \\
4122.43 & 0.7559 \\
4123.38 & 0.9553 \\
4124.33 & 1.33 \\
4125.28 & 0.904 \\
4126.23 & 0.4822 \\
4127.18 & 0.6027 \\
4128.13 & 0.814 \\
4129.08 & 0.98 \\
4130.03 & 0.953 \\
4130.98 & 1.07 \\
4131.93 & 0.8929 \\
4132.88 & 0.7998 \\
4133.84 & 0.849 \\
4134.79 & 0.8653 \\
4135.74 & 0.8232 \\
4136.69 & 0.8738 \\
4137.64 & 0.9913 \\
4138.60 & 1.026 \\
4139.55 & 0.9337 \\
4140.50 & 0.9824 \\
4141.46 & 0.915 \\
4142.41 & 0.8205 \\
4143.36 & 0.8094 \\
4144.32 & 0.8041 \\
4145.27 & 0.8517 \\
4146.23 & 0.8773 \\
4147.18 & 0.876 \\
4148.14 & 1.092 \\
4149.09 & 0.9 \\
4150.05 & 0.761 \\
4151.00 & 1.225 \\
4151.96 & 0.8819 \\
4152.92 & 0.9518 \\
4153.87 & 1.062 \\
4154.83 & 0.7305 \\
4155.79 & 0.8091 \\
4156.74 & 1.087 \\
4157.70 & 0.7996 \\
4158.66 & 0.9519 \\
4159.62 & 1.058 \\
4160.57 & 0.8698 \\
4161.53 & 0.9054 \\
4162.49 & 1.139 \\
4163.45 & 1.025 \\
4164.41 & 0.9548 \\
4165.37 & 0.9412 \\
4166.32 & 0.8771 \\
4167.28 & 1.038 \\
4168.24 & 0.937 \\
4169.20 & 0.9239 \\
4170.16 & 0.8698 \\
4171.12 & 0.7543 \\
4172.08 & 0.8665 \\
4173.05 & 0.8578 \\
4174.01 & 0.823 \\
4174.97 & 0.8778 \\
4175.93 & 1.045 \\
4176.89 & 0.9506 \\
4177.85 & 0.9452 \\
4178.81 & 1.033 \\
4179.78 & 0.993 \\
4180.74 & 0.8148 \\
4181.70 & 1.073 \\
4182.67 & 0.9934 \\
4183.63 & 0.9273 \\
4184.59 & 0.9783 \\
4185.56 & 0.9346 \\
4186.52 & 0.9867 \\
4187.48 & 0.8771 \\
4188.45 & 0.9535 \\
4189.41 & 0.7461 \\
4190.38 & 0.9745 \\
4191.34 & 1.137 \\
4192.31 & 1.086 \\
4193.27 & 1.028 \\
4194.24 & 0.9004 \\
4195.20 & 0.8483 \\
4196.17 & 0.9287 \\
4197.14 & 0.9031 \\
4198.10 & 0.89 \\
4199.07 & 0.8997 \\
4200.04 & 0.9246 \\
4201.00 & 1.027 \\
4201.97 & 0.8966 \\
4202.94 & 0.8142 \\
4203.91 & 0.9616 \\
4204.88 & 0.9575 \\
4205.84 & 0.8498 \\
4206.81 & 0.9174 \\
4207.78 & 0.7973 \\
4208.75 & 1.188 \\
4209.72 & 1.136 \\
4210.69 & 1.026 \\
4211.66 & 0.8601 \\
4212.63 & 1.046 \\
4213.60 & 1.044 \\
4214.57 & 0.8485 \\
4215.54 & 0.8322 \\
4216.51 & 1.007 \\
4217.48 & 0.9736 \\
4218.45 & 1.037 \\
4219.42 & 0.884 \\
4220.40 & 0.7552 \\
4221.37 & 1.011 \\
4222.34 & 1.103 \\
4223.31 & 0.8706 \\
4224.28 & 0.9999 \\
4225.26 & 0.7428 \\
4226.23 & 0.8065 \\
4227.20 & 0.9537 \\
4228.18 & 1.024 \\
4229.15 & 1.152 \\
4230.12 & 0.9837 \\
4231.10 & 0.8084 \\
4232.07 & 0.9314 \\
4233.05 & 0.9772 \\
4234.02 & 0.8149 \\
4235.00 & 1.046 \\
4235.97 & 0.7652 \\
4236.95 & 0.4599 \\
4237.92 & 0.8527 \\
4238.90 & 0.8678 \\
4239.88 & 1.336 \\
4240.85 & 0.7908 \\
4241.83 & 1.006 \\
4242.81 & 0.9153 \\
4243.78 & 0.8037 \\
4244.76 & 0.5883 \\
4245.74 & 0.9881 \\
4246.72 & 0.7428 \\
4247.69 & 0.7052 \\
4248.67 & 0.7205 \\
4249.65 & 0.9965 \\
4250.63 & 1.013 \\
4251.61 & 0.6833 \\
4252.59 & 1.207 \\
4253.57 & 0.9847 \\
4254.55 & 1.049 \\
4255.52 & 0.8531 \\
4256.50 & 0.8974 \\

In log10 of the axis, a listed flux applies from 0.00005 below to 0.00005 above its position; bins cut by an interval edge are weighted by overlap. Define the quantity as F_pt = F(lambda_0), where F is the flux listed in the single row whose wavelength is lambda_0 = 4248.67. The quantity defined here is 0.7205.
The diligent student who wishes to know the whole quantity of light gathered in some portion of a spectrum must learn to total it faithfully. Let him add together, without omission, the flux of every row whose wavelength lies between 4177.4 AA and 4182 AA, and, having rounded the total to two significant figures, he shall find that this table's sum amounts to 4.9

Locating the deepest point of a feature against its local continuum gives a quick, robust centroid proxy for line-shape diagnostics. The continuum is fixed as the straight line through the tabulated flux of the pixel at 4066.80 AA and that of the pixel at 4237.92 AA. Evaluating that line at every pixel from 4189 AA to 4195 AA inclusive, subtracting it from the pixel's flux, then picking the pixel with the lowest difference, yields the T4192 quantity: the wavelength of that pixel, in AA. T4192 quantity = 4189.41 AA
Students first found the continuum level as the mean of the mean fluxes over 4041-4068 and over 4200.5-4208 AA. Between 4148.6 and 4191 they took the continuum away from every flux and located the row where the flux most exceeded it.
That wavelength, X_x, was 4151.00 AA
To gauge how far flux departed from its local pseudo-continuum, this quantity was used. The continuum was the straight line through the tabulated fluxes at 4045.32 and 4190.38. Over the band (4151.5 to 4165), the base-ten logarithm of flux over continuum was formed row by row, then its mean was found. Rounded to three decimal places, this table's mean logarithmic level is -0.022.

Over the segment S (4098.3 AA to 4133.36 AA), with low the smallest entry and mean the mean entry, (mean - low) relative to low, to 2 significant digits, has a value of 4.1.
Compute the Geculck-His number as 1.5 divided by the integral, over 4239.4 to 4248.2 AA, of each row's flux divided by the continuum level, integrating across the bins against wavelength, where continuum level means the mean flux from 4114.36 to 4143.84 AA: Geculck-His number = 0.17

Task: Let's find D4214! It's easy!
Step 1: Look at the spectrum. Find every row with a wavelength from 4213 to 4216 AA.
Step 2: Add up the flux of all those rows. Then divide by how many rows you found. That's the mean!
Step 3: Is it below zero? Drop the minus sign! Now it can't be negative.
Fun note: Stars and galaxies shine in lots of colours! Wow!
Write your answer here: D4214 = 0.91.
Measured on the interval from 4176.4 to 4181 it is 0.95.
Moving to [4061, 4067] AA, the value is 0.93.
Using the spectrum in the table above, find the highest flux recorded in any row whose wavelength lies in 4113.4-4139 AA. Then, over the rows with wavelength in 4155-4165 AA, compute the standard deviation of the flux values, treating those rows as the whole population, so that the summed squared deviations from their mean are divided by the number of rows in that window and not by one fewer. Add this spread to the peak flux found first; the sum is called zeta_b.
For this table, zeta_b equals 1.44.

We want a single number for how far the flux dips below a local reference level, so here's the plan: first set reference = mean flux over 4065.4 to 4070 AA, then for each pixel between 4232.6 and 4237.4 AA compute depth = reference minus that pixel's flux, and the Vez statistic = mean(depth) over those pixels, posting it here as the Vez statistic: 0.12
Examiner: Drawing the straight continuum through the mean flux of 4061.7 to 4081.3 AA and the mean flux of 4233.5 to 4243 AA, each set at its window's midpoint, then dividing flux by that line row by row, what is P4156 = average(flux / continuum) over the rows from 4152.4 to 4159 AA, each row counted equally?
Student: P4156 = 1.01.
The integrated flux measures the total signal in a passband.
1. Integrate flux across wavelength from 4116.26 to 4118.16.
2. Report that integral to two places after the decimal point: 1.63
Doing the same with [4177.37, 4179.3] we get 1.90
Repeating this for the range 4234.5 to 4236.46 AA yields 1.77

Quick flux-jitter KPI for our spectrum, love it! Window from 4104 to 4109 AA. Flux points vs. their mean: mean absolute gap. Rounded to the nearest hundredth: 0.17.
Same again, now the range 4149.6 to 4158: 0.14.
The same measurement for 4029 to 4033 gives 0.10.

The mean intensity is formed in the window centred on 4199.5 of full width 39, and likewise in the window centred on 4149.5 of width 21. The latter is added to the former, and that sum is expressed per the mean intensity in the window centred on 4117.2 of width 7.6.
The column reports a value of 2.1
